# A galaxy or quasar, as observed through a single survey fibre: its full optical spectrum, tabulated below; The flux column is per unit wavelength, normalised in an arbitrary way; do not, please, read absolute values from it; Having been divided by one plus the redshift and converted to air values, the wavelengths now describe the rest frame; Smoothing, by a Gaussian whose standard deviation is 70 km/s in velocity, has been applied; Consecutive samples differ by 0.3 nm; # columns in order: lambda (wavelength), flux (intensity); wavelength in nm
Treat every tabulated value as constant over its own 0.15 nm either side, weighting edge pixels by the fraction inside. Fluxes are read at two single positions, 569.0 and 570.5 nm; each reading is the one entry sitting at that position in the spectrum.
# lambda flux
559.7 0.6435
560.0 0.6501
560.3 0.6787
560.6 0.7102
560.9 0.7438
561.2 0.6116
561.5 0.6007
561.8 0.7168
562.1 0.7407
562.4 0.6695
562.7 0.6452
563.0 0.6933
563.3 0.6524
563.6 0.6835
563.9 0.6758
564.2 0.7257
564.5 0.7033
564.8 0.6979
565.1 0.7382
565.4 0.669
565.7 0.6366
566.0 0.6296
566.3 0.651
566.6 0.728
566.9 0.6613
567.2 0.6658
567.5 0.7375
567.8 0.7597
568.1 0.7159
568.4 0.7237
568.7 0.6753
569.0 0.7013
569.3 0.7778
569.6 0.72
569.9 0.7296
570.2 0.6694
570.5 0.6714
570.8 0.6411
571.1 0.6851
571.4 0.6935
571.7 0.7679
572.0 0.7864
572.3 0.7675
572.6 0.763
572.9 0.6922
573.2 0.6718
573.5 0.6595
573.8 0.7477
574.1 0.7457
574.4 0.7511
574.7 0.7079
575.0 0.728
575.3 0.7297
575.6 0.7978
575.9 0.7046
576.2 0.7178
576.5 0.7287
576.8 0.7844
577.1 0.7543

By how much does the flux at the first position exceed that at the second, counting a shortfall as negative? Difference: 0.03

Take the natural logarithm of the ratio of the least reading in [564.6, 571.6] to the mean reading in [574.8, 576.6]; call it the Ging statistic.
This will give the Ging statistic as -0.15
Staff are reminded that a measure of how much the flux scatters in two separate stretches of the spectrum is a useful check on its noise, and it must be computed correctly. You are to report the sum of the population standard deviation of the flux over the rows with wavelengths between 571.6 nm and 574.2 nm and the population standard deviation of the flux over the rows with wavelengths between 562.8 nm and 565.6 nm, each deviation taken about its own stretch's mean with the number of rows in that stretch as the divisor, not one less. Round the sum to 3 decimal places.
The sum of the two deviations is 0.069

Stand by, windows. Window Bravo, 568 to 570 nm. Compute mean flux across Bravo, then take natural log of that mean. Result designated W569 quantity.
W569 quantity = -0.328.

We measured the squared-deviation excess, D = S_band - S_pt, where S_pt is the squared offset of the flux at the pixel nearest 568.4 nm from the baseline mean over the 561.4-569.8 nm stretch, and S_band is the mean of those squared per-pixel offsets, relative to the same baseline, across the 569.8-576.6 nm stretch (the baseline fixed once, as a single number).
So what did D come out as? 0.0015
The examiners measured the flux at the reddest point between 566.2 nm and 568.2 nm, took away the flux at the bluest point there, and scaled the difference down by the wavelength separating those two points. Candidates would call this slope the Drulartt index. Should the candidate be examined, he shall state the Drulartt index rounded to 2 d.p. 0.04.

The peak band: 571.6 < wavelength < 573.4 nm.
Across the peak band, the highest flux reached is 0.7864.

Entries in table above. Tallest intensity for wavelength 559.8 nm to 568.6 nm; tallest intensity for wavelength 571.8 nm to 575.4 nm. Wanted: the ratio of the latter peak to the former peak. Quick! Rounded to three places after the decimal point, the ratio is 1.035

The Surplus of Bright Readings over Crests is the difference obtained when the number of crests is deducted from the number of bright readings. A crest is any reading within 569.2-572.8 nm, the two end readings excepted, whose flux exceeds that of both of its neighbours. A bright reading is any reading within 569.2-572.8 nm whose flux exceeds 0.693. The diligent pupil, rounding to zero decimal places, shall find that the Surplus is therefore 5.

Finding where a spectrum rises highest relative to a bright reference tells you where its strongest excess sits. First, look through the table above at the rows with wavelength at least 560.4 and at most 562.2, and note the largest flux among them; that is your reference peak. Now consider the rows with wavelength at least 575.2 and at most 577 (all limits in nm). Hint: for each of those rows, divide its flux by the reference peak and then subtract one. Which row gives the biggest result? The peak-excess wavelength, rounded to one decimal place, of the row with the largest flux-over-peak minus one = 575.6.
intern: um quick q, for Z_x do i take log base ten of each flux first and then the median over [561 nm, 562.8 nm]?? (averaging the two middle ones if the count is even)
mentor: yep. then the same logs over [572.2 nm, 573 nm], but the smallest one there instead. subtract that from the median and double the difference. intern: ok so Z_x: -0.045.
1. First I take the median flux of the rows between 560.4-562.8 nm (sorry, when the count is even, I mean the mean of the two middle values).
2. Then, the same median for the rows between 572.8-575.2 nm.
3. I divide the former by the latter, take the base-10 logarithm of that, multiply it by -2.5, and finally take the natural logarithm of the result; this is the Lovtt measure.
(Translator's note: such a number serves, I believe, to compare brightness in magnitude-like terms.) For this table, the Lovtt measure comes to -3.1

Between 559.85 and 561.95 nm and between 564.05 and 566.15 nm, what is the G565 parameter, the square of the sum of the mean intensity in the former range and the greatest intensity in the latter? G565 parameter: 1.99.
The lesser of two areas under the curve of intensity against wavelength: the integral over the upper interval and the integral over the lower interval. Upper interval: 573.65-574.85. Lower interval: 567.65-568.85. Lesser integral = 0.862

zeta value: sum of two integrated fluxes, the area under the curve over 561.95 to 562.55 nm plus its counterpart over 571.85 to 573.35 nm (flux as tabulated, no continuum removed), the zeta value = 1.53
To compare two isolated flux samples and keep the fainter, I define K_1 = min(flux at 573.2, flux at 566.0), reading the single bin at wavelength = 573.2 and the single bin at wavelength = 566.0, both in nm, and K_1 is 0.63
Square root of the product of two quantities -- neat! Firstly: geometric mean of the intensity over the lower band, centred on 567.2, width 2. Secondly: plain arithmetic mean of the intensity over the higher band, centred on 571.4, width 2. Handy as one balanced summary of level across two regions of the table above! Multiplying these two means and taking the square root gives 0.709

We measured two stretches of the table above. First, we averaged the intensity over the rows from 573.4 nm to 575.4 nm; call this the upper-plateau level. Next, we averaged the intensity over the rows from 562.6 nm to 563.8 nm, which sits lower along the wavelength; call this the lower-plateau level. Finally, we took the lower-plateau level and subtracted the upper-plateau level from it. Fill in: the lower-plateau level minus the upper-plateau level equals -0.056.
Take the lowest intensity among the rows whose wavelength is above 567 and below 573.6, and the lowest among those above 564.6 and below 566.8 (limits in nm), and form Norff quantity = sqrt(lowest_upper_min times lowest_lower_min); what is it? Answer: 0.635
